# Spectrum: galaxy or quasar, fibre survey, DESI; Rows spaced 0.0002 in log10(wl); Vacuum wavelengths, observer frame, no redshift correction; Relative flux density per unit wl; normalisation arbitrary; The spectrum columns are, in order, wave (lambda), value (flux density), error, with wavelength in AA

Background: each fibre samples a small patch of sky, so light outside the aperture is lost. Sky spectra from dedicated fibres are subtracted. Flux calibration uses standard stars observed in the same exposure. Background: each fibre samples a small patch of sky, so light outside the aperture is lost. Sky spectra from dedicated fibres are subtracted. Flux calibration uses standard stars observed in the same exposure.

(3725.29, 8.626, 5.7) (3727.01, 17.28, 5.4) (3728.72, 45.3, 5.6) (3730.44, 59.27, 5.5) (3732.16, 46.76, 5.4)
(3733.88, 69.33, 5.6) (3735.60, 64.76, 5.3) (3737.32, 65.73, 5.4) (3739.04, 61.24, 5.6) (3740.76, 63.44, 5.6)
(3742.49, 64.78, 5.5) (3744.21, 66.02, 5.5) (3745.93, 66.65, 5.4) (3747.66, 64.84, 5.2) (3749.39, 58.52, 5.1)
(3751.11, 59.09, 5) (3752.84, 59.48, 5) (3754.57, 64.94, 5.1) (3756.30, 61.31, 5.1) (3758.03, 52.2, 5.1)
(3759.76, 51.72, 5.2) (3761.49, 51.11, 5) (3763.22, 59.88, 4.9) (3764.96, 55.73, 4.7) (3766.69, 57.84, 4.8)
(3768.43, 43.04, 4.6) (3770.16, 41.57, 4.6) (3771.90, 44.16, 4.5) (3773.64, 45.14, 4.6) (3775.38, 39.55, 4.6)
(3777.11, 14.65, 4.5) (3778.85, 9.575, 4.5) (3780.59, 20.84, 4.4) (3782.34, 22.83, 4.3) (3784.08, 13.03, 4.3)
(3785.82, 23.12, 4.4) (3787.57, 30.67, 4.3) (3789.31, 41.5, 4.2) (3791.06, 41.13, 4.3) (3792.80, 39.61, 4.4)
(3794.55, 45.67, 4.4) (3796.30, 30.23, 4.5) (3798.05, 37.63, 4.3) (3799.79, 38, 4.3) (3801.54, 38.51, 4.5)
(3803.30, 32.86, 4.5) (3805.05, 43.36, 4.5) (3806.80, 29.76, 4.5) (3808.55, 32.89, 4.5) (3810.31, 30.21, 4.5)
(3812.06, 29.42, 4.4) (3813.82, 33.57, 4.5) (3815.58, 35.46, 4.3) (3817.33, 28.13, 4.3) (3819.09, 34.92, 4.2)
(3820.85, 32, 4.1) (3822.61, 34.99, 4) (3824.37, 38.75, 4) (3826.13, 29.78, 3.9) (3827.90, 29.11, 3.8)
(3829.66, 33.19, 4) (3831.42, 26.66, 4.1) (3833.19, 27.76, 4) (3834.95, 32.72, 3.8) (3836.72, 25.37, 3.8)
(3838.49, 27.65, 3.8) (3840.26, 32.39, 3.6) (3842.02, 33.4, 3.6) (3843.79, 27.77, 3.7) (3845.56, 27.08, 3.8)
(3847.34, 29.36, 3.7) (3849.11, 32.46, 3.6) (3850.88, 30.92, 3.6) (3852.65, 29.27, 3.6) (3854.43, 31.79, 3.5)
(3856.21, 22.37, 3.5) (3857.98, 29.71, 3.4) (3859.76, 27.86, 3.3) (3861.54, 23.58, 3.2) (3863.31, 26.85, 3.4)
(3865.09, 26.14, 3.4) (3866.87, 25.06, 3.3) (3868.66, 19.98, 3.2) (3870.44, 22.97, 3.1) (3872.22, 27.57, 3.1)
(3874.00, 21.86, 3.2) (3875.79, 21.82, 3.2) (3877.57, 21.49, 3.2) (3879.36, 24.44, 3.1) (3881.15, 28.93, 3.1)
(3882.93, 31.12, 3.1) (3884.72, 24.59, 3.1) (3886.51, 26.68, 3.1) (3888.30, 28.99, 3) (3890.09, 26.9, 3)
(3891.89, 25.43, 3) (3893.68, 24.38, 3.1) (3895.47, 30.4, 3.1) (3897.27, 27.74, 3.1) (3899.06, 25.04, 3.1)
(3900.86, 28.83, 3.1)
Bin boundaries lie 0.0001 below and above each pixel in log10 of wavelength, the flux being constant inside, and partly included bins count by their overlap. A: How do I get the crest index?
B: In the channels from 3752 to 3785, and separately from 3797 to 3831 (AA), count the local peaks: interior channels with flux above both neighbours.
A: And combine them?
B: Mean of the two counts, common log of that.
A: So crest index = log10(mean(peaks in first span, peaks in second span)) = 0.740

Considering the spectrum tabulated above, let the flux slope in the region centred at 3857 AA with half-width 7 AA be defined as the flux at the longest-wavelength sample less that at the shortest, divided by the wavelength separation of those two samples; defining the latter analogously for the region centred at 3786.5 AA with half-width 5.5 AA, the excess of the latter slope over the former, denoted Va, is 2.4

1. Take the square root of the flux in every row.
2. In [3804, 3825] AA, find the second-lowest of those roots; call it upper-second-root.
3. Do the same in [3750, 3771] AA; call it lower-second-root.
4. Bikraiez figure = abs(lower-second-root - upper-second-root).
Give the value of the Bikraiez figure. 1.1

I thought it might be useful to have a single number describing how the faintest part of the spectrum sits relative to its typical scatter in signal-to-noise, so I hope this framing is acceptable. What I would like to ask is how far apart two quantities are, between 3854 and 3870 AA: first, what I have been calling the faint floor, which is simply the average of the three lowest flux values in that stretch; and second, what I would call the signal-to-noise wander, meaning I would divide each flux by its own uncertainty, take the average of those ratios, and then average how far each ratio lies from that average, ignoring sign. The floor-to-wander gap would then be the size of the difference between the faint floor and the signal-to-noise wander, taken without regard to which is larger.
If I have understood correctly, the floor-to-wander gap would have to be 21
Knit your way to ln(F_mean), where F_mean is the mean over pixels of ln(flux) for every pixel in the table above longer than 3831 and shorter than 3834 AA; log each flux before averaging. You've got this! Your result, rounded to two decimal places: 1.19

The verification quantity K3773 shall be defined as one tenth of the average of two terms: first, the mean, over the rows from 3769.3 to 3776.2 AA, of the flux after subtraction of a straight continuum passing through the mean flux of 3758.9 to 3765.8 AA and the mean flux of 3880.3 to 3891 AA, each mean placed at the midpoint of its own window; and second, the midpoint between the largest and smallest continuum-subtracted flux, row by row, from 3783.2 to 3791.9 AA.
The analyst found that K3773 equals -1.6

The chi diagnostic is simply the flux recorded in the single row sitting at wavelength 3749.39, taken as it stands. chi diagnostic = 58.52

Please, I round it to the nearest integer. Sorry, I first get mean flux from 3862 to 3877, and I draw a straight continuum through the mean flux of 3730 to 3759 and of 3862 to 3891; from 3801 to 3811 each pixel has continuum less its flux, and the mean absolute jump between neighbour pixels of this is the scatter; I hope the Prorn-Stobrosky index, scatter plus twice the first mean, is 55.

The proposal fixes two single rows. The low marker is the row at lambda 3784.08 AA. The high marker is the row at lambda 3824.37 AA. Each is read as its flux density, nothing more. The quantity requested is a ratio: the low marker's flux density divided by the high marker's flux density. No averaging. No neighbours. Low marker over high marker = 0.3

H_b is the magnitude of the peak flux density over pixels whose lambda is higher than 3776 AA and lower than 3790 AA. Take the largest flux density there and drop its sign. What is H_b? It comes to 41.5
